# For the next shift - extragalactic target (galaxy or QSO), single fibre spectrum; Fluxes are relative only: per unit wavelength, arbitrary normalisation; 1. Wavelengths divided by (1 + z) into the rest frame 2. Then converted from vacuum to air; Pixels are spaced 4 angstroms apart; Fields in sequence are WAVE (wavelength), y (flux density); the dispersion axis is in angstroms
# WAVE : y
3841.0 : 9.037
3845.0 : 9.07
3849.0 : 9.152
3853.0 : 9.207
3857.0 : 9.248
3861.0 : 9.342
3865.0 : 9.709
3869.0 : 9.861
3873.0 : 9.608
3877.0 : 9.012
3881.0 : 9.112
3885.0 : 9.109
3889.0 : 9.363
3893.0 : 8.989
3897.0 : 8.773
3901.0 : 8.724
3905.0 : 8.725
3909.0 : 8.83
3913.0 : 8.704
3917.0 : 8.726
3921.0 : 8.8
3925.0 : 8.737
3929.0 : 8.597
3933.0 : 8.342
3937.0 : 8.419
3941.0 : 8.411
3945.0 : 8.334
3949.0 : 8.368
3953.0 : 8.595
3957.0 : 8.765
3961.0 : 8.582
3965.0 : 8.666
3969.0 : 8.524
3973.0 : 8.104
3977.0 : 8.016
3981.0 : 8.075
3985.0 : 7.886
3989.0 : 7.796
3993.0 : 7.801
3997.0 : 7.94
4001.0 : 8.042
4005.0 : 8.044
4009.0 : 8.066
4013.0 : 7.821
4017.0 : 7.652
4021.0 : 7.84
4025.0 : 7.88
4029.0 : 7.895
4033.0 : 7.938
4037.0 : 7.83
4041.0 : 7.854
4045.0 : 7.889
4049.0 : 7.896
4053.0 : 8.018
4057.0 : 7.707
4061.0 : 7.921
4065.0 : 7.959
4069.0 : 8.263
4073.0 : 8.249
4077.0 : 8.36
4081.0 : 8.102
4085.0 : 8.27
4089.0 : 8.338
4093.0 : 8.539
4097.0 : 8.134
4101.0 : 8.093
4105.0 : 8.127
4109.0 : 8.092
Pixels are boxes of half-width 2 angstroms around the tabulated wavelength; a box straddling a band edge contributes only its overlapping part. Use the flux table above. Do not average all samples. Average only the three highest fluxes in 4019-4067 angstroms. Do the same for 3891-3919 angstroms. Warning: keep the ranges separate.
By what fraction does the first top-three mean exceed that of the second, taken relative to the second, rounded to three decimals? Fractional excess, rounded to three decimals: -0.101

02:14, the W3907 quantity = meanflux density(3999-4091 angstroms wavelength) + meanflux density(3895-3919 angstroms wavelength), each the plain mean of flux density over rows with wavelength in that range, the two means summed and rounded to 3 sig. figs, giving 16.7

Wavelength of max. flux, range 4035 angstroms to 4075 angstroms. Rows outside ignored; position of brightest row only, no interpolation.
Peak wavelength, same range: 4069.0 angstroms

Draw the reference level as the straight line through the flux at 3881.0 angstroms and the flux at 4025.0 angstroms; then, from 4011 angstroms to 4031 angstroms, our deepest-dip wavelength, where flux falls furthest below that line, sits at 4017.0 angstroms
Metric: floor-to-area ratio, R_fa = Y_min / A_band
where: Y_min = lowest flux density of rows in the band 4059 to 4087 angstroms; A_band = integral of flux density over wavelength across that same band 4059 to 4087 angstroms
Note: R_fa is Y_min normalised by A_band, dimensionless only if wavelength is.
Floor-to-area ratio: 0.035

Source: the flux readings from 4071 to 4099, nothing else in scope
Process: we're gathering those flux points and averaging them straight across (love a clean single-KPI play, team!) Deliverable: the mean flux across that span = 8.28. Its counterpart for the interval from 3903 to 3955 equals 8.58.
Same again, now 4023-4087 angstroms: 8.00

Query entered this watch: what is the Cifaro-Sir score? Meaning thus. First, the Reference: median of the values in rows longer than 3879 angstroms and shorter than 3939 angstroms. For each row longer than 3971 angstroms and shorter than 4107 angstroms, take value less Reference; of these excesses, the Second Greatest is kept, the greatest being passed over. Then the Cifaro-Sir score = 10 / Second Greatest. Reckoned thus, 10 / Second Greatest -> -27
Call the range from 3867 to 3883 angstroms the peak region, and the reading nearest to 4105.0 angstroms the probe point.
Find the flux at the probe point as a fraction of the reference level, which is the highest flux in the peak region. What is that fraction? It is 0.824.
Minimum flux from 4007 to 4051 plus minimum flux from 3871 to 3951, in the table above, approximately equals 16.0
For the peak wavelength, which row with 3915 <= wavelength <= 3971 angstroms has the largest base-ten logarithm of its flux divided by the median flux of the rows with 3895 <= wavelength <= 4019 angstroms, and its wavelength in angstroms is 3921.0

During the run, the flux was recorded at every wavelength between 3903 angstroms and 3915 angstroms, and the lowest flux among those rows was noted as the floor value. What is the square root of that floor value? 2.95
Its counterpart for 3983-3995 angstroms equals 2.79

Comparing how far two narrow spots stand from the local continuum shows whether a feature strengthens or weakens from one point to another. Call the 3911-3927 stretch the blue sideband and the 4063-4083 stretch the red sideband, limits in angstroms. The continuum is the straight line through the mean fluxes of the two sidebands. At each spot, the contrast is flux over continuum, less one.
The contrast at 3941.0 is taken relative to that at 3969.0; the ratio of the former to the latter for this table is 6.6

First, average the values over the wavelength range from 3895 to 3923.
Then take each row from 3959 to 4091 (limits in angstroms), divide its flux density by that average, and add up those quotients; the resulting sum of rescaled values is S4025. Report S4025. 30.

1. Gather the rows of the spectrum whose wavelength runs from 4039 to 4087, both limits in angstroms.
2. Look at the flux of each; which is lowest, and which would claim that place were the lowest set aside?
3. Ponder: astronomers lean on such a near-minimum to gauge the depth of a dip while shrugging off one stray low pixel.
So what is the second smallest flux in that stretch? 7.854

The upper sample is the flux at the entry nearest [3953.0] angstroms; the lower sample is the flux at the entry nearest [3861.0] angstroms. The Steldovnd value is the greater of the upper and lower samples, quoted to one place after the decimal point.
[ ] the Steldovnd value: 9.3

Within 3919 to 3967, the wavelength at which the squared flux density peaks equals 3921.0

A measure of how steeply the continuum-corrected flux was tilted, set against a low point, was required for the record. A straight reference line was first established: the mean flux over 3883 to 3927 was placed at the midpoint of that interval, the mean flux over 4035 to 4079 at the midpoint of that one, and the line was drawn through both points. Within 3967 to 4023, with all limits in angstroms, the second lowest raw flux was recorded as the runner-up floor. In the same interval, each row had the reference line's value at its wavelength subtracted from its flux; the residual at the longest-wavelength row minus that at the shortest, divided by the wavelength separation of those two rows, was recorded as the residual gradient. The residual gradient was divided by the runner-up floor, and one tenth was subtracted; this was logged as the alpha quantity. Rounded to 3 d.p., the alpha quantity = -0.101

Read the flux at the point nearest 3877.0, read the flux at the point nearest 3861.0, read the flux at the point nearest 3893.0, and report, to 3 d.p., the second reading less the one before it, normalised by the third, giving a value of 0.037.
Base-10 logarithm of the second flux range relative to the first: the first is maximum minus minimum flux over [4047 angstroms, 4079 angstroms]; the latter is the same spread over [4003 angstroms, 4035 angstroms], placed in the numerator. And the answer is -0.20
